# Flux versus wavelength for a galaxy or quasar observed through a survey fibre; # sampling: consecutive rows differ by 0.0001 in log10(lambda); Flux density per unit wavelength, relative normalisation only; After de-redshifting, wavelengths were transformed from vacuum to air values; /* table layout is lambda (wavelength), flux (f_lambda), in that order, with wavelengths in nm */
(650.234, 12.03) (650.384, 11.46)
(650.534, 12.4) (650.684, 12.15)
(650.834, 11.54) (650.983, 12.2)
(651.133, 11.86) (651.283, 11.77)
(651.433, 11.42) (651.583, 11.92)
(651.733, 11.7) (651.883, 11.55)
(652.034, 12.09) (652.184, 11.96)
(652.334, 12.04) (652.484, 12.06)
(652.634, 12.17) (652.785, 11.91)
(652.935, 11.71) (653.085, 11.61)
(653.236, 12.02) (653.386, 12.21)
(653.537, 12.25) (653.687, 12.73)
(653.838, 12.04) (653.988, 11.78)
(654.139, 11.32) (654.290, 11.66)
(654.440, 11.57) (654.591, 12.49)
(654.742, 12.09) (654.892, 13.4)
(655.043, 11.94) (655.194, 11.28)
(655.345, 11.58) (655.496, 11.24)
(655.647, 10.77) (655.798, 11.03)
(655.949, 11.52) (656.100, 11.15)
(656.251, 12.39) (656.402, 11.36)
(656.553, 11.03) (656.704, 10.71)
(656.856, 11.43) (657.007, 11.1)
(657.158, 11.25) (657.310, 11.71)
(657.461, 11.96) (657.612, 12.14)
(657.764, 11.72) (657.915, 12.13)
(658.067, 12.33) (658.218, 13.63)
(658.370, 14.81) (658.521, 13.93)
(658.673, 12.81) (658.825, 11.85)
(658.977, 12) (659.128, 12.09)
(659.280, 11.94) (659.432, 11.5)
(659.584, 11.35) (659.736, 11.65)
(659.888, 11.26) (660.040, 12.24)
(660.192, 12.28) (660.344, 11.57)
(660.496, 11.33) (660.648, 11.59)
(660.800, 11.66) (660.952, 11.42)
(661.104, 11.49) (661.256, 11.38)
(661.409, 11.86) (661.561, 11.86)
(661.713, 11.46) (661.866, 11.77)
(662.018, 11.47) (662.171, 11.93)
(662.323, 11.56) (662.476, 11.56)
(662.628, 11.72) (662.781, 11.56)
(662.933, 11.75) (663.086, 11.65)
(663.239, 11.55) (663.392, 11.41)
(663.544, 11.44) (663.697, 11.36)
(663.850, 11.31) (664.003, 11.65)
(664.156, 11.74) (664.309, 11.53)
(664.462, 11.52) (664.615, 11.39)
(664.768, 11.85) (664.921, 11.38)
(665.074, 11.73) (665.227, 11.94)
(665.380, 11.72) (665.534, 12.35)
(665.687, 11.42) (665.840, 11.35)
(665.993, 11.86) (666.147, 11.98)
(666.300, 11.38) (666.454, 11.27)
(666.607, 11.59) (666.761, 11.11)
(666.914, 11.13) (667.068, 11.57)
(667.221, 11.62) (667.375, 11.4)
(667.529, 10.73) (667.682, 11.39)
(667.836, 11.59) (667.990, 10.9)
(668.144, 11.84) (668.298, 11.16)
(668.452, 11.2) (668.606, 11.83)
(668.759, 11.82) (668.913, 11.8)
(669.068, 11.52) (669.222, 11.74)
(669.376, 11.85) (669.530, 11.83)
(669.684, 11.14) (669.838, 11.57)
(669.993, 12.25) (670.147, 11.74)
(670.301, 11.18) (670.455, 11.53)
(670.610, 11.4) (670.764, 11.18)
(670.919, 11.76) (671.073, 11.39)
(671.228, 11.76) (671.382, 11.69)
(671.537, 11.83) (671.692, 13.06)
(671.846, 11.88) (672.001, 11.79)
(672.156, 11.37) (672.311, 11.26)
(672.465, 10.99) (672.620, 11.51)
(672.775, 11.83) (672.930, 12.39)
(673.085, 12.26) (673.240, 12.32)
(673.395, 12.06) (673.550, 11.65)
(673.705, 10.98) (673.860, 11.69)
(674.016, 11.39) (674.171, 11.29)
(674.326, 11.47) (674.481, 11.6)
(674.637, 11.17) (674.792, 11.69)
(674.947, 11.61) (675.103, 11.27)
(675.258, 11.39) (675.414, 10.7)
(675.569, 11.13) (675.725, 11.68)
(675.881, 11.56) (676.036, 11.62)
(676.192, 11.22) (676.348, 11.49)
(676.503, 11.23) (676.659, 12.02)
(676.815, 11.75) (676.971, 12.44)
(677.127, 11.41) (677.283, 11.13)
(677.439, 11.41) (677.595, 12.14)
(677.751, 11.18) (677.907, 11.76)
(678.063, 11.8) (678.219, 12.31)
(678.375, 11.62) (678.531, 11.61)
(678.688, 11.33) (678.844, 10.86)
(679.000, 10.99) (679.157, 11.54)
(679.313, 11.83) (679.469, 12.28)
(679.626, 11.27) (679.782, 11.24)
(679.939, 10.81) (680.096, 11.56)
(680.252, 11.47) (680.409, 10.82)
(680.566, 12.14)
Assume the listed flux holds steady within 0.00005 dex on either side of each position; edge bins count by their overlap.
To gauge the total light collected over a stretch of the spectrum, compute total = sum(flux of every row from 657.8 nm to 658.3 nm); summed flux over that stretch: 38.1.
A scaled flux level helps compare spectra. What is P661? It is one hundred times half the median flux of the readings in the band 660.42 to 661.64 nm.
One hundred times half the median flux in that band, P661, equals 577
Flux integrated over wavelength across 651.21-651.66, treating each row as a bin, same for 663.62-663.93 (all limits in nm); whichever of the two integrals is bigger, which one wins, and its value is 5.3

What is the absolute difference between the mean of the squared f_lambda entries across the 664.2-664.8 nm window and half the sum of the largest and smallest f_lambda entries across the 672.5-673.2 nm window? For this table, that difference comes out 122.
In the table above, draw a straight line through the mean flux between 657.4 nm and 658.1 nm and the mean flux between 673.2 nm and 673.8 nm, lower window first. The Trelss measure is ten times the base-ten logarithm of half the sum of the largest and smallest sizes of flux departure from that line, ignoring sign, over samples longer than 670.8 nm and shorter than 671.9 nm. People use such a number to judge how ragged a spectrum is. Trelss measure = -1.8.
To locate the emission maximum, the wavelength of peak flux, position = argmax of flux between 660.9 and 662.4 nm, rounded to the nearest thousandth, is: 662.171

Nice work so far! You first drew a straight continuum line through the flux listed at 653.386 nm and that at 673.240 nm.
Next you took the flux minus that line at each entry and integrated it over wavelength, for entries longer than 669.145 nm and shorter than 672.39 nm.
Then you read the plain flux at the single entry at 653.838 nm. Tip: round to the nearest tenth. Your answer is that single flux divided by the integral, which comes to -5.9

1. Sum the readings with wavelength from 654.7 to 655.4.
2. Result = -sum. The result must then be -60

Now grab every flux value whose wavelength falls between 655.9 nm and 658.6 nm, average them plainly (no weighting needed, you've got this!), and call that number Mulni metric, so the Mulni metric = 12.0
